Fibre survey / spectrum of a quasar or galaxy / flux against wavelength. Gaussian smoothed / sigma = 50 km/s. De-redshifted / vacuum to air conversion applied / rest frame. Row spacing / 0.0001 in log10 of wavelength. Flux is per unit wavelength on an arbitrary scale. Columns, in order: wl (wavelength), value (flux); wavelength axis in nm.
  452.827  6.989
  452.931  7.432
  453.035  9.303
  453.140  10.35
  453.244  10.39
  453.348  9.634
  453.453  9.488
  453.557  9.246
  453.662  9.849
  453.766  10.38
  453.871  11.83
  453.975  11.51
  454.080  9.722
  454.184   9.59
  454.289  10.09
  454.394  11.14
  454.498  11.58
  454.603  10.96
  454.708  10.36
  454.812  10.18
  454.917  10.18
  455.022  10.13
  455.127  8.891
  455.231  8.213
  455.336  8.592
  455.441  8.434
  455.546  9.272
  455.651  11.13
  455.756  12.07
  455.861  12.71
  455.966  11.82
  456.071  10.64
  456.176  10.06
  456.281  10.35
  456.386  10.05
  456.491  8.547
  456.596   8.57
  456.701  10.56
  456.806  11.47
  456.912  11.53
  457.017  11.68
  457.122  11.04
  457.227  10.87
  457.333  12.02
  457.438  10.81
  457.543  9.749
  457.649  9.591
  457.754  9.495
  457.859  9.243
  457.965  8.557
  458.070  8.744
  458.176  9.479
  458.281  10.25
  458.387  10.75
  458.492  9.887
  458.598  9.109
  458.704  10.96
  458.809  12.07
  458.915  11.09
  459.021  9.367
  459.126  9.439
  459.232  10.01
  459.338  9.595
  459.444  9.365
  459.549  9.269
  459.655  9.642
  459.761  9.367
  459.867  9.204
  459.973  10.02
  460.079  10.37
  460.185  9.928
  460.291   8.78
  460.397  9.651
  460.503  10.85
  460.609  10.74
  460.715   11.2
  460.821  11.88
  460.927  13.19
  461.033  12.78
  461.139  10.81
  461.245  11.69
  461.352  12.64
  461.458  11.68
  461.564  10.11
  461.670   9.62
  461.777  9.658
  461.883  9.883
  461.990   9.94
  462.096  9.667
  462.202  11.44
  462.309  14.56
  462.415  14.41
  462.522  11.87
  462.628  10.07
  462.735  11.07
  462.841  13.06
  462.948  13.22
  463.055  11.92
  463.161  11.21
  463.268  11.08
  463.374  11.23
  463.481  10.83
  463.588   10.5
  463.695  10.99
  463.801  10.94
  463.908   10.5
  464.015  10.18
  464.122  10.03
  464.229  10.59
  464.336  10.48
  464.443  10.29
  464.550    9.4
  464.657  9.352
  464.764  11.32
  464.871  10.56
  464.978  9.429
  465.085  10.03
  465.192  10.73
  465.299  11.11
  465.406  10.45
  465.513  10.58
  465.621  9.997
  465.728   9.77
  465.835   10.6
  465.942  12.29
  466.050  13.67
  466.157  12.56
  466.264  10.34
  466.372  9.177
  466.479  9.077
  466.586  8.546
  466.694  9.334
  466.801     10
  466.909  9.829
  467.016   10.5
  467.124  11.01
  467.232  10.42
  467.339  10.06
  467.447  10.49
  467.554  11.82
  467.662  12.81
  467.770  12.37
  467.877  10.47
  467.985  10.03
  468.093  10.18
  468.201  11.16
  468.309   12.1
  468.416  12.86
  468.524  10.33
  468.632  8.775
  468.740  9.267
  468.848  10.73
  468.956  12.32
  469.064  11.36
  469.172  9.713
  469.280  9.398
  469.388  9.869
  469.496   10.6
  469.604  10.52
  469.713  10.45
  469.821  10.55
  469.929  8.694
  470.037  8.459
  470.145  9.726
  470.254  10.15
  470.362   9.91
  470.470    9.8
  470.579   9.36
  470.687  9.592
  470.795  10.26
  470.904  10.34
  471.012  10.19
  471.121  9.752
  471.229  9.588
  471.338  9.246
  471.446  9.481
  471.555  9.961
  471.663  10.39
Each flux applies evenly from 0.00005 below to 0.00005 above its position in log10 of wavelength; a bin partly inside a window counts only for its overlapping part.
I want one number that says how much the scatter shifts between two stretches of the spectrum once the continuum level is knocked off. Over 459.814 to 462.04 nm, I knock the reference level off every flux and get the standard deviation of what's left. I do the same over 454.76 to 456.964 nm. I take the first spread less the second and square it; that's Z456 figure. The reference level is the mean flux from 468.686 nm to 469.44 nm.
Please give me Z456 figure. 0.01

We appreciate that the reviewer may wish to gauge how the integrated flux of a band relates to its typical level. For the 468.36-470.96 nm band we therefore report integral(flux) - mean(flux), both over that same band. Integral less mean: 16.2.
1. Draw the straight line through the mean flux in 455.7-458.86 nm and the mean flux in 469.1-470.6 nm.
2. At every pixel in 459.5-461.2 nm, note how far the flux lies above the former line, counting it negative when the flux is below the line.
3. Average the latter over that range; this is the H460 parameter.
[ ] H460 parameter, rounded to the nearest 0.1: 0.2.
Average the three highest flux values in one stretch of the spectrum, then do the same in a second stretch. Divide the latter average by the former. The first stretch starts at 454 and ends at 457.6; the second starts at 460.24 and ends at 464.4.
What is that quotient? 1.15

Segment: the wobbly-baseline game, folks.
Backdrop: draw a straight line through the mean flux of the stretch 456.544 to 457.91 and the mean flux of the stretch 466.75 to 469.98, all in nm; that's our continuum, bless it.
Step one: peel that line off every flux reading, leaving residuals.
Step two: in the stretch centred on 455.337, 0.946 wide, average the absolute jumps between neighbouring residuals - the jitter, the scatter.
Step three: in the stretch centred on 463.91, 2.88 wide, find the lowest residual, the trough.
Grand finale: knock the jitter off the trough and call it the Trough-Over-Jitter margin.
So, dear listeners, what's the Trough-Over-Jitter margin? -2.00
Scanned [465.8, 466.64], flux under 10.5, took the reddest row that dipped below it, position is 466.586 nm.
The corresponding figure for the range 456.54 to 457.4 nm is 456.596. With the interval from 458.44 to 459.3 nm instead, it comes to 459.232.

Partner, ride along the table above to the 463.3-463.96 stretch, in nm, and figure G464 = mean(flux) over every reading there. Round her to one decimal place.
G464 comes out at 10.8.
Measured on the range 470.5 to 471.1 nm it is 9.9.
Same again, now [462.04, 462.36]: 11.9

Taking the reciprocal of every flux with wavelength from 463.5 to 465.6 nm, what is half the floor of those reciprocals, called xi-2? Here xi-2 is 0.044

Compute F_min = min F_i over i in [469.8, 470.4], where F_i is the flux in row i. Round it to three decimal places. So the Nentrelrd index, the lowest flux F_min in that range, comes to 8.459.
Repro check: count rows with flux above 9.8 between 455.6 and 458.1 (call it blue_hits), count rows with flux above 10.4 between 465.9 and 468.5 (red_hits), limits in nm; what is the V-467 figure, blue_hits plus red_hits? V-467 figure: 30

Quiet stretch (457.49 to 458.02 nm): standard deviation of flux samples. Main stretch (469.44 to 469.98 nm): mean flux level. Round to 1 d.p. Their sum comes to 10.6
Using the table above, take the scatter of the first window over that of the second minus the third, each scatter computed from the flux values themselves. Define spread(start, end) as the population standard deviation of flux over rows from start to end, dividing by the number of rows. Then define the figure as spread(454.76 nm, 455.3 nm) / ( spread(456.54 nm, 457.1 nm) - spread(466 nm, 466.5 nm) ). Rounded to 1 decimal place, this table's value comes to -1.2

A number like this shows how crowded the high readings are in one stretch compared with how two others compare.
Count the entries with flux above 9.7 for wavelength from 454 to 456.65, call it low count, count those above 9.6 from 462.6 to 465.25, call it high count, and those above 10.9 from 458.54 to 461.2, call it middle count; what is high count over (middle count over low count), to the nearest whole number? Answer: 53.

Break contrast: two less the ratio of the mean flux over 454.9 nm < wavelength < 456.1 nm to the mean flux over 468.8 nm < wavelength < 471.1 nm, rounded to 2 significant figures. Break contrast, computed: 0.99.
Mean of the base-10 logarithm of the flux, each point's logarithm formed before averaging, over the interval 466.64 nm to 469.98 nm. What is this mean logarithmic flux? 1.02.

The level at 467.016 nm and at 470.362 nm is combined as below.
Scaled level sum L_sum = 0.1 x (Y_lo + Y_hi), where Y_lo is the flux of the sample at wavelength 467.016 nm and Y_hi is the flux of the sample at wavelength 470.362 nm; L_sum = 2.04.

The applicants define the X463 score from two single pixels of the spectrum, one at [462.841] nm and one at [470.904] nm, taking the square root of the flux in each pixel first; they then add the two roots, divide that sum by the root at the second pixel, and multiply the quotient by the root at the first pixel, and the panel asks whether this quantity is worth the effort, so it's 7.7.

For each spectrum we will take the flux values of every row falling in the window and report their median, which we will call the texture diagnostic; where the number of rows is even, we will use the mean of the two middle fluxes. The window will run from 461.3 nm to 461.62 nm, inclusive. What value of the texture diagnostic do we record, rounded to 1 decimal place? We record 11.7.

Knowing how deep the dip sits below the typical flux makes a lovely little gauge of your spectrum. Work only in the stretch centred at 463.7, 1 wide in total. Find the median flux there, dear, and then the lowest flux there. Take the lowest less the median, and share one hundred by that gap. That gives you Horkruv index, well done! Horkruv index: -125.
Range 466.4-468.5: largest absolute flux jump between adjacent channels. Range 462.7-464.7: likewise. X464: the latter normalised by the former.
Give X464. 1.0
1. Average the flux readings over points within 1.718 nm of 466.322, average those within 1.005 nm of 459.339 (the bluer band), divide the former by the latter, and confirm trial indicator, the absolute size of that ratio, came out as 1.07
